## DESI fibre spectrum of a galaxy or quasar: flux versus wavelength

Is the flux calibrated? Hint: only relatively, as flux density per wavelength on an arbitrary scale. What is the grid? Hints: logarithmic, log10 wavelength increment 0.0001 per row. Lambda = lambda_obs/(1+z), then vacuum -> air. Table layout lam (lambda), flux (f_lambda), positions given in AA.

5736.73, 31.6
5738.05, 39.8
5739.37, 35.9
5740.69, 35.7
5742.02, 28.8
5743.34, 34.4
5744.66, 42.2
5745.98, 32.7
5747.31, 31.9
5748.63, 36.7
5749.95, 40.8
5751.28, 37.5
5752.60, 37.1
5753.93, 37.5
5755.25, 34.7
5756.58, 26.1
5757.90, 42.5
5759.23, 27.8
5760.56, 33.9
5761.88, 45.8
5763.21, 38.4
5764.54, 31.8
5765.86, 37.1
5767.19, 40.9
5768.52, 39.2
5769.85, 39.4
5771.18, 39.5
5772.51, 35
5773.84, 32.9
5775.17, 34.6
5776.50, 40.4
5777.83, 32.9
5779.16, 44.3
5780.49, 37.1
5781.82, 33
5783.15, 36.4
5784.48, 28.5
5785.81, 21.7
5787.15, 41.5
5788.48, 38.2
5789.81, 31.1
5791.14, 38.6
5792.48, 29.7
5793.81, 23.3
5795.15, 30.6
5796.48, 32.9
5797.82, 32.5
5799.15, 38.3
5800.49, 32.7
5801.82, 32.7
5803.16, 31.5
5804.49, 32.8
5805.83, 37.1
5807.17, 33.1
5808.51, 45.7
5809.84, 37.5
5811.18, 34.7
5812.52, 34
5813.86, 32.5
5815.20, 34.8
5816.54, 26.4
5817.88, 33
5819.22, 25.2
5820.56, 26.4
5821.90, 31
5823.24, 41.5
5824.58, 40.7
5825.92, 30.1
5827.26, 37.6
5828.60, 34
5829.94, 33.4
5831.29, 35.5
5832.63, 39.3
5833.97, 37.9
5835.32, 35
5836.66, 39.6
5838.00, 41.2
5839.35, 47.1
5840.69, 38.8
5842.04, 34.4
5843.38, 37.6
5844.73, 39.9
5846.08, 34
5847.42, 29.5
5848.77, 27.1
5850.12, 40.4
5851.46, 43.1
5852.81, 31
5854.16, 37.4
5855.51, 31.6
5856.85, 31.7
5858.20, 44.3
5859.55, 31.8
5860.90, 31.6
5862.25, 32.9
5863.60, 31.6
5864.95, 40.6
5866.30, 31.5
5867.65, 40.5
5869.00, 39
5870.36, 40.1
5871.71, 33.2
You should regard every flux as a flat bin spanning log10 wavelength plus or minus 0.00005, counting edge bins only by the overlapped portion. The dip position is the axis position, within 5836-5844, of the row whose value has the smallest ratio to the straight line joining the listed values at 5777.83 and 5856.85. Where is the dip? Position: 5842.04 AA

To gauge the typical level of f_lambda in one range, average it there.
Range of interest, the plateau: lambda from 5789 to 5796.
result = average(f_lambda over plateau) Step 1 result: 31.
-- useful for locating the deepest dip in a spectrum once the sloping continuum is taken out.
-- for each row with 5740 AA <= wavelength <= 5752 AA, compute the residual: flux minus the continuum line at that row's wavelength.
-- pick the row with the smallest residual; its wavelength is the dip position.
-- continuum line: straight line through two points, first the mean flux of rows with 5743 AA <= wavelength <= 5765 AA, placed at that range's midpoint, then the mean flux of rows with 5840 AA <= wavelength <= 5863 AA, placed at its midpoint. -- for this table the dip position 5742.02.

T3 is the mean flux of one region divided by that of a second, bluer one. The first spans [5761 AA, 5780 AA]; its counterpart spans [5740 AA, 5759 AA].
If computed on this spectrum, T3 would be 1.07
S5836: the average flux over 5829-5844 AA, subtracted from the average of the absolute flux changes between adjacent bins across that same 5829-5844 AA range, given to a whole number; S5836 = -34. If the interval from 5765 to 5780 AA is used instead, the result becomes -34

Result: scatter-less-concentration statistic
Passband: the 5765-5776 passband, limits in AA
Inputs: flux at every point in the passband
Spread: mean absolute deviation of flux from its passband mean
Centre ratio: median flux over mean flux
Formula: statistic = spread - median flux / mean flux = 1.40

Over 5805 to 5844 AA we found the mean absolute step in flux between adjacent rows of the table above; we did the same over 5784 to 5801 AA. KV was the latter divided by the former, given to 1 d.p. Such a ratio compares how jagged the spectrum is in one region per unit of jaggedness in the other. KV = 1.4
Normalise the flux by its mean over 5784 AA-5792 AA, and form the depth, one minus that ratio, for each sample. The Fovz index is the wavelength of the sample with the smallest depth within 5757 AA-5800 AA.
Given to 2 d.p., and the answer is 5761.88 AA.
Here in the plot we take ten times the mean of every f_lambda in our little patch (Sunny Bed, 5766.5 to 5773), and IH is 388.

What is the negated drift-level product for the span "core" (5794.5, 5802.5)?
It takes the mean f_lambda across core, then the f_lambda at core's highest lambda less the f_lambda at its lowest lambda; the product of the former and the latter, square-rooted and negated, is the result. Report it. -8.4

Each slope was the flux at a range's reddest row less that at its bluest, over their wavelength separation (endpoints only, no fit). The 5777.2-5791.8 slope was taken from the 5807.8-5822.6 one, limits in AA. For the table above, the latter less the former -1.5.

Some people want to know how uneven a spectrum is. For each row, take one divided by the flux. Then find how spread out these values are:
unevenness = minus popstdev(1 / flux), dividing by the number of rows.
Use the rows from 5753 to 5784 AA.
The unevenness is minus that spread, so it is -0.0038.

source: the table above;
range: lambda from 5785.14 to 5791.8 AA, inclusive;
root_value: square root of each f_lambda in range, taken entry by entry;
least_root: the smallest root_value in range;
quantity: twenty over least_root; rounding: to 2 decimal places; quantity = 4.29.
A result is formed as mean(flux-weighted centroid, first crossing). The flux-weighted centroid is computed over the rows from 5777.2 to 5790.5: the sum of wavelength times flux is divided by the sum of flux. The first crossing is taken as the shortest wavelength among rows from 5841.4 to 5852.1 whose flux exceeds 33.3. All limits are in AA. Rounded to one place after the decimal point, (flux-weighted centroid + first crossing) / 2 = 5812.9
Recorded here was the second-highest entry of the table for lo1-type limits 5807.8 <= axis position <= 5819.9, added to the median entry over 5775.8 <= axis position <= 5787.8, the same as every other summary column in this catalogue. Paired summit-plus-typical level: 73.9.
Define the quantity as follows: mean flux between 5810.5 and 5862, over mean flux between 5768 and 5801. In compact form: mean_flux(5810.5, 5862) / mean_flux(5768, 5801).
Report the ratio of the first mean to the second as 1.016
